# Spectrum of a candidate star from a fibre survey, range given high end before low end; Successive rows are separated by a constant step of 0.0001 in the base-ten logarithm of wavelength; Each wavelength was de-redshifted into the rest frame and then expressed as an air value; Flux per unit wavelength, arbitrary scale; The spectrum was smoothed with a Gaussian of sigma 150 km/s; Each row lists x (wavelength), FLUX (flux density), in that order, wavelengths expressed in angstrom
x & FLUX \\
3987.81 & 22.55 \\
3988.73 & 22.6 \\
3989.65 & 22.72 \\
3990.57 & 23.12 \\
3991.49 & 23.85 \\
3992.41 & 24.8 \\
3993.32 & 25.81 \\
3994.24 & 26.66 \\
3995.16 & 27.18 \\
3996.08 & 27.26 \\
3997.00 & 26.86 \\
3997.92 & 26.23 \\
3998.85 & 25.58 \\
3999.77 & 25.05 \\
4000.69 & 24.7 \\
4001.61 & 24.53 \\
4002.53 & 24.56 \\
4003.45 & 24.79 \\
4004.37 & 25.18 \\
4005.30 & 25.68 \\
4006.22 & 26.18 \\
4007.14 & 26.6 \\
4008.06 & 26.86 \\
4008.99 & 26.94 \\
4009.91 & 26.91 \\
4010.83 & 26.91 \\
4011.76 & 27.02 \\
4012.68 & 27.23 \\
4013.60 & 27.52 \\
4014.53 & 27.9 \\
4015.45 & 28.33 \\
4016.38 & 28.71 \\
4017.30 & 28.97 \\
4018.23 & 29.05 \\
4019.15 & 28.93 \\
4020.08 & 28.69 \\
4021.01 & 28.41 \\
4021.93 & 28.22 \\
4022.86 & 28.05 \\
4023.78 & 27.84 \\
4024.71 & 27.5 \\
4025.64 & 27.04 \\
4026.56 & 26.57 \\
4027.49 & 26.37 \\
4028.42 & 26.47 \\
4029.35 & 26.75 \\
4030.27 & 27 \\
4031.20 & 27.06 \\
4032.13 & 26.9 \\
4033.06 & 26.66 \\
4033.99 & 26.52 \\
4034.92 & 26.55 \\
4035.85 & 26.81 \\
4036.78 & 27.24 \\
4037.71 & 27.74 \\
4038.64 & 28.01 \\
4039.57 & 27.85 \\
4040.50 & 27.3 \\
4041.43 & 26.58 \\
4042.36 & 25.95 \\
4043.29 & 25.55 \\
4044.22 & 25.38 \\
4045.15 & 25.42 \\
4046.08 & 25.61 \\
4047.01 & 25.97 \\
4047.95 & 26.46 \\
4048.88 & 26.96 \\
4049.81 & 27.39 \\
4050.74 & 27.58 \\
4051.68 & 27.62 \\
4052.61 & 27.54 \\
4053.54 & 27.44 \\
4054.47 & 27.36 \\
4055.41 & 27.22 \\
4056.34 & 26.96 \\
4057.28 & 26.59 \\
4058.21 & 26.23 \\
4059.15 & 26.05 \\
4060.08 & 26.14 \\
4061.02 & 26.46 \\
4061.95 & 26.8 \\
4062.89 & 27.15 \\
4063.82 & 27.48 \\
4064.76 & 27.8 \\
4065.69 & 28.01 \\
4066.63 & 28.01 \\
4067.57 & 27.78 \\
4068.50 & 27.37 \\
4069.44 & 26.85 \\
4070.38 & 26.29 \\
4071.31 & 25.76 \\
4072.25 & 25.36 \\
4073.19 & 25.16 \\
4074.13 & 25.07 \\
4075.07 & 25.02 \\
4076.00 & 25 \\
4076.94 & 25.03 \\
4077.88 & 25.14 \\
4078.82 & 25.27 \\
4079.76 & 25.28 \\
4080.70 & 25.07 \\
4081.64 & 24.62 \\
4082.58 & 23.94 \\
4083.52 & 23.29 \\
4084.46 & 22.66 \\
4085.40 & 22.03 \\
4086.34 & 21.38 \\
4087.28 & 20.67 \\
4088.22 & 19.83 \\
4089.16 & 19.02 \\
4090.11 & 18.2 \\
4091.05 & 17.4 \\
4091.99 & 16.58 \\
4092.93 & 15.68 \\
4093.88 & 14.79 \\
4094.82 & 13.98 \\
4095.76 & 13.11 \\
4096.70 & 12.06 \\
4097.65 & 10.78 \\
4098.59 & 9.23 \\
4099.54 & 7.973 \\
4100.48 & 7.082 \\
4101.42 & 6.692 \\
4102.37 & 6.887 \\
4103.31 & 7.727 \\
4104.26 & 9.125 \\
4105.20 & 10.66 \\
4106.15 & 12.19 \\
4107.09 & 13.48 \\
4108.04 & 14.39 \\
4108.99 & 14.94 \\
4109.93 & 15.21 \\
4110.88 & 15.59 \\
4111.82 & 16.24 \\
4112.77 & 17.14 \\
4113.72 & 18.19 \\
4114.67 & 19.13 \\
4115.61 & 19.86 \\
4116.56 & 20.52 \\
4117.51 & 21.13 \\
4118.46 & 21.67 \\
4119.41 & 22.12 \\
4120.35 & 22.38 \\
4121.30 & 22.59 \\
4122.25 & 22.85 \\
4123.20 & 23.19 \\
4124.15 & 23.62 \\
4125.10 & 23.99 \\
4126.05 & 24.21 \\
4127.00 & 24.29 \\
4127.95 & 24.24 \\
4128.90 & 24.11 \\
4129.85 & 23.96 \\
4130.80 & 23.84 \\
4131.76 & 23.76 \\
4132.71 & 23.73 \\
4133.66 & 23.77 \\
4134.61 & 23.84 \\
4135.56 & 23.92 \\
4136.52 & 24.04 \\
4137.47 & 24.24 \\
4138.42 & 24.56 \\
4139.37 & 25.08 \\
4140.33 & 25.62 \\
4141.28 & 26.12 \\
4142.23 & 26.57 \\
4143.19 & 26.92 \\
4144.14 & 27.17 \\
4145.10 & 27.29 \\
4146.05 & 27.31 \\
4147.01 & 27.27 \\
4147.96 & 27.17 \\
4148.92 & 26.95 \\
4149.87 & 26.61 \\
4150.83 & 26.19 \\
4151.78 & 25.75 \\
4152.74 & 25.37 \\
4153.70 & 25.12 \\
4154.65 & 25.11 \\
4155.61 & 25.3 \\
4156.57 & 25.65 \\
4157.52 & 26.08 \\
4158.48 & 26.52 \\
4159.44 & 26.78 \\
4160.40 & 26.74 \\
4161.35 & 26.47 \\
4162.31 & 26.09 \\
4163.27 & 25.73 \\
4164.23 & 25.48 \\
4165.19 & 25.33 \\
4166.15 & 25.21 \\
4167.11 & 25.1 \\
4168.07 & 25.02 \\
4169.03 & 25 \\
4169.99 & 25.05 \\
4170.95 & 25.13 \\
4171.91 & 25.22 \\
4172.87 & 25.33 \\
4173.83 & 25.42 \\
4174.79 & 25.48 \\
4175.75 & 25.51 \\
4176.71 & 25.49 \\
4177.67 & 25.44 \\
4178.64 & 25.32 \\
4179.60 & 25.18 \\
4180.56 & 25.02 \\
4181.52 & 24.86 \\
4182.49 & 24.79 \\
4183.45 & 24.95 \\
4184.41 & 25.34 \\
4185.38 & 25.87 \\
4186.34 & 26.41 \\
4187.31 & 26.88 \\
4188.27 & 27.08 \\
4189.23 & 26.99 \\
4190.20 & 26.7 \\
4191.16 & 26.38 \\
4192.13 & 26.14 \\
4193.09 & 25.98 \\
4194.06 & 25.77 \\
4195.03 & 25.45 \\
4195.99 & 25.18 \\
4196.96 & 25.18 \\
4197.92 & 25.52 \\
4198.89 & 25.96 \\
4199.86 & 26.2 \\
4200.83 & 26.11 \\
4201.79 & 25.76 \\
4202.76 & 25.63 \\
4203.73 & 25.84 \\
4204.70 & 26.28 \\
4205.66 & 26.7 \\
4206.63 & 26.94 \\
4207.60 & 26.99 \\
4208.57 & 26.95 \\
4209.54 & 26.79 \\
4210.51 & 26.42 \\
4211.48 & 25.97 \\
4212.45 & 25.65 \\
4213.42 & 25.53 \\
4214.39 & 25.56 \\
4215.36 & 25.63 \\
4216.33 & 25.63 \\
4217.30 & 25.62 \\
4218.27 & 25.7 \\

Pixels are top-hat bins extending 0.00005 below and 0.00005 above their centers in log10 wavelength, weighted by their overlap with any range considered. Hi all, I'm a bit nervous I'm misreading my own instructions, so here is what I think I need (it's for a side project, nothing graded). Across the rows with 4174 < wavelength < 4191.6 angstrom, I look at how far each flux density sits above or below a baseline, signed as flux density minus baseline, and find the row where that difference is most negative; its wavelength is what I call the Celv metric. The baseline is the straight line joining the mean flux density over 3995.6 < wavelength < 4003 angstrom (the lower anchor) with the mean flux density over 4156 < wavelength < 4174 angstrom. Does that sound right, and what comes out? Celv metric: 4182.49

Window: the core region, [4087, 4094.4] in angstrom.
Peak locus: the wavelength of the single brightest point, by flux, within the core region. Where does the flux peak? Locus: 4087.28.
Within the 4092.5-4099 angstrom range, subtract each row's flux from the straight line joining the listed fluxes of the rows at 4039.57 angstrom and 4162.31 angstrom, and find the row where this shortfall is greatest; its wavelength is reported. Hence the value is 4098.59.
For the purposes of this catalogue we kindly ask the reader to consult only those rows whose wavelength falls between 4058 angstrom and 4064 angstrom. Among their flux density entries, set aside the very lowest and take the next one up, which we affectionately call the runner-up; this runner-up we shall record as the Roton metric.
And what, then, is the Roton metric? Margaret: 26.14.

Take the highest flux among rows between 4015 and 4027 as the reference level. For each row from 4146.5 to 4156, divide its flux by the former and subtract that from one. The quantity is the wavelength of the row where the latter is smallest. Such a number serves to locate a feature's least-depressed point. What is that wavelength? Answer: 4147.01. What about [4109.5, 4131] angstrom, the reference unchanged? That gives 4127.00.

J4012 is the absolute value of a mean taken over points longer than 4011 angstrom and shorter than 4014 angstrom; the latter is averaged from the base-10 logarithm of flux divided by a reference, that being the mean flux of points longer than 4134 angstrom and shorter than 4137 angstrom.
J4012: 0.056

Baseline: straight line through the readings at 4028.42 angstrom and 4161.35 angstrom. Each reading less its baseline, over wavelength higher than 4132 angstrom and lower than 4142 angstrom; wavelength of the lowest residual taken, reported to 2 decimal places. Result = 4132.71 angstrom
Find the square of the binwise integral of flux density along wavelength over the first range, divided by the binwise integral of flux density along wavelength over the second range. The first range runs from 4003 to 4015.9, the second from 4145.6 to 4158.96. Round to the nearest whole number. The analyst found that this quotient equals 340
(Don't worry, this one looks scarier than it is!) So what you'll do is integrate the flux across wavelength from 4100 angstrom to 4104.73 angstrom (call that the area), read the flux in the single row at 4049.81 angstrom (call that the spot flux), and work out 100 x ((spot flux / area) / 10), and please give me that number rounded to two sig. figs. 7.7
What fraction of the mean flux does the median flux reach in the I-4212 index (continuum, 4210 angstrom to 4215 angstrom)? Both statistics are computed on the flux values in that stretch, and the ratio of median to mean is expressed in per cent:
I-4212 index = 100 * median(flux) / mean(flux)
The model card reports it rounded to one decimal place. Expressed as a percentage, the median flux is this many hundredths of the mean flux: 99.3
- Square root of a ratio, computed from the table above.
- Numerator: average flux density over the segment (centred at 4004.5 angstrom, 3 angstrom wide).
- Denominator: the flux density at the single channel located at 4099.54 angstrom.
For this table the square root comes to 1.78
